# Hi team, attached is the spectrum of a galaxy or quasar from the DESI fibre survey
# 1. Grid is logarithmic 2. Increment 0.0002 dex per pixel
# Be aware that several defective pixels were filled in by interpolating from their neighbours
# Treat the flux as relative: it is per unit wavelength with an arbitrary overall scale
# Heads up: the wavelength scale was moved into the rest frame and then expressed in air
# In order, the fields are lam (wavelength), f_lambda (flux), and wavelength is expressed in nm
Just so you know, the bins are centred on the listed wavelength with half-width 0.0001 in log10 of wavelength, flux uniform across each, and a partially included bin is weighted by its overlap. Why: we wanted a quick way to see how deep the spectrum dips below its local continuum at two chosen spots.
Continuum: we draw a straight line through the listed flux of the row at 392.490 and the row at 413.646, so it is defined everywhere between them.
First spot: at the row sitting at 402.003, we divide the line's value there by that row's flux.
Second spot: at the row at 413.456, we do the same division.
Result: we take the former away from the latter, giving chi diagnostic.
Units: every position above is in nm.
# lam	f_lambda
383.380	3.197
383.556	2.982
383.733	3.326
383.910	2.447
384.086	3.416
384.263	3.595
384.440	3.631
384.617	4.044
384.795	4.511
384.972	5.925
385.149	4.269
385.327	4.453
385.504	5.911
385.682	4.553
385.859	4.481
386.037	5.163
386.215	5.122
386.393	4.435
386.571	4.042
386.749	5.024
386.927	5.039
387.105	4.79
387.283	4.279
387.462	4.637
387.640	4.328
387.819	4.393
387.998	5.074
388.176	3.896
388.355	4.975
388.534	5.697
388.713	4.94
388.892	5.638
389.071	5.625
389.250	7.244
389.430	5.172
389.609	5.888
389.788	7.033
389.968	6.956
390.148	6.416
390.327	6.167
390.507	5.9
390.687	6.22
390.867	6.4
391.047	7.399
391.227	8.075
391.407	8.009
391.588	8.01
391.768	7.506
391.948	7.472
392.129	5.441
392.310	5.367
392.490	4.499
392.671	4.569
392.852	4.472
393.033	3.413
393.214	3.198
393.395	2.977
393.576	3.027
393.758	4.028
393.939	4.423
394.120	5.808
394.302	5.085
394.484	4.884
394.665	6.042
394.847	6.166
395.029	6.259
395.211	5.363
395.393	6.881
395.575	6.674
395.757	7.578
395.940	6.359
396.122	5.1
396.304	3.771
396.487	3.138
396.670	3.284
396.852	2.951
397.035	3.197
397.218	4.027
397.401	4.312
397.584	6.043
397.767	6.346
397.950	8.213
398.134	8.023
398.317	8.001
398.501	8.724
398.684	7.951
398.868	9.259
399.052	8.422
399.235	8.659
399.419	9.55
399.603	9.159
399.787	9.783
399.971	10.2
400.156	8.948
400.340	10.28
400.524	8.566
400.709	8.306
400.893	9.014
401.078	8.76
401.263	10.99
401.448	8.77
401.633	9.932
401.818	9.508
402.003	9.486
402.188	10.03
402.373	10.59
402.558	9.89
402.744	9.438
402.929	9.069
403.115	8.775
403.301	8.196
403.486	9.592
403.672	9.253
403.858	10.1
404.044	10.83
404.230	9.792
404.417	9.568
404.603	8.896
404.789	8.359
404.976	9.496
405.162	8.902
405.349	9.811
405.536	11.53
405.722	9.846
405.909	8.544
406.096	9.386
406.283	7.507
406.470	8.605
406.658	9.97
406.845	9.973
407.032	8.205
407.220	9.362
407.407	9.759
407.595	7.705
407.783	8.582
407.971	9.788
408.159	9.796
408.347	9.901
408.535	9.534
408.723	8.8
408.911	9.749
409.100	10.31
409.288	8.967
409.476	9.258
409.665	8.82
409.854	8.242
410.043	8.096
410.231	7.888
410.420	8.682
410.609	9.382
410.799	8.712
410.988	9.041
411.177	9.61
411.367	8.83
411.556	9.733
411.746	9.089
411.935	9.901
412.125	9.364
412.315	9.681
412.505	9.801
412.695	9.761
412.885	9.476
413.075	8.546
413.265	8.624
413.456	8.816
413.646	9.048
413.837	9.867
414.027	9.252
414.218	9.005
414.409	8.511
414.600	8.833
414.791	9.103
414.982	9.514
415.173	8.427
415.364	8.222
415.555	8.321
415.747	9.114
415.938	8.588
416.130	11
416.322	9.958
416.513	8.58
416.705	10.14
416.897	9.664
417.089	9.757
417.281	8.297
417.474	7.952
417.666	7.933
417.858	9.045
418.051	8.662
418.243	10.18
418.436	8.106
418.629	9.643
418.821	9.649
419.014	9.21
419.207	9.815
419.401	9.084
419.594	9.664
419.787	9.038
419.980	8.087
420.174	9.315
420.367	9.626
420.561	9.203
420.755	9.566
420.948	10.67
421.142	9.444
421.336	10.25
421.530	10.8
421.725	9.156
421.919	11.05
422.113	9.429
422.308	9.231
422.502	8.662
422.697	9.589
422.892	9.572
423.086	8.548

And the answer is 0.33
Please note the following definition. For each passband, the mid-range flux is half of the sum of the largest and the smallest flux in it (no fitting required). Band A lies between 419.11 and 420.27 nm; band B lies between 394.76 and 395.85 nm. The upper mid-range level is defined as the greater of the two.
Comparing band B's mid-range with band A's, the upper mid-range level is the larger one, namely 8.95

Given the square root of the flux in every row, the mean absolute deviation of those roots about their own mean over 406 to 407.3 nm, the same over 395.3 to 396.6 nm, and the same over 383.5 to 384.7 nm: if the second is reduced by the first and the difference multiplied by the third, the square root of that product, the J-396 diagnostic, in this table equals 0.14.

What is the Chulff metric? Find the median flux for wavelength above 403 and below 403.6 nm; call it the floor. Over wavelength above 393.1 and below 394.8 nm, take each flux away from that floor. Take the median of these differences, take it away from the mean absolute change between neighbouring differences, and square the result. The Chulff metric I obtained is 14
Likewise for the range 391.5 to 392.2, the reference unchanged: 0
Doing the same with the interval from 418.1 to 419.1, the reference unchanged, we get 4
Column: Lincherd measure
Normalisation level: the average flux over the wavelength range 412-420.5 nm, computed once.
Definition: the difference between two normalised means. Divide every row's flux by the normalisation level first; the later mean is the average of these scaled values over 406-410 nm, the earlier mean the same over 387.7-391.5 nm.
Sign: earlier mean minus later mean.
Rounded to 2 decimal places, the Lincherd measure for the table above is -0.34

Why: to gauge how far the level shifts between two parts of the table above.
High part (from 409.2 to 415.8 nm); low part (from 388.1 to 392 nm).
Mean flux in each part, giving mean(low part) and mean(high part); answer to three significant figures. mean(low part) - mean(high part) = -2.62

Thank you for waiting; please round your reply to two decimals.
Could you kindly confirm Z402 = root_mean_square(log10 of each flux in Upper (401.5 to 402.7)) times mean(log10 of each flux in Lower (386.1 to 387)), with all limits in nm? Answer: 0.67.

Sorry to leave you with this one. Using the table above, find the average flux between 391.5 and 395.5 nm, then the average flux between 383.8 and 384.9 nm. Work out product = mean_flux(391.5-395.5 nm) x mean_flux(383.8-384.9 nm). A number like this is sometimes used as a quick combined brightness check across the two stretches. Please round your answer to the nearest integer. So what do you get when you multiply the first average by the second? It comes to 19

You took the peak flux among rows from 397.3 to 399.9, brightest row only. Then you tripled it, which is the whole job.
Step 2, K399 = 29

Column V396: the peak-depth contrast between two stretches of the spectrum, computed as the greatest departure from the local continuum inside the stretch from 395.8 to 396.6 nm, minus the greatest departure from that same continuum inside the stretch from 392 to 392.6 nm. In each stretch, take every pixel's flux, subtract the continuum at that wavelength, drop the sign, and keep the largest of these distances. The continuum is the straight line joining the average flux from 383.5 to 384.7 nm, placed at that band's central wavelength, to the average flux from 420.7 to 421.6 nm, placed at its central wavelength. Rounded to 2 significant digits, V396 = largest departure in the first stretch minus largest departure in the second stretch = 1.9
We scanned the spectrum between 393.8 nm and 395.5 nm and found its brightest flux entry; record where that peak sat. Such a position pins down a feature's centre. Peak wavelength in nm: 395.393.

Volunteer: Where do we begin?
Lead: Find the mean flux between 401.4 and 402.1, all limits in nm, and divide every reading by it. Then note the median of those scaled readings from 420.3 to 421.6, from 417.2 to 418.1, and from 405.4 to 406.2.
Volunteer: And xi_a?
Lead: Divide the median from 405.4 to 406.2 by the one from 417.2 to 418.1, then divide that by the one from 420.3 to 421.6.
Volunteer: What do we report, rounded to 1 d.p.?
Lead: 1.1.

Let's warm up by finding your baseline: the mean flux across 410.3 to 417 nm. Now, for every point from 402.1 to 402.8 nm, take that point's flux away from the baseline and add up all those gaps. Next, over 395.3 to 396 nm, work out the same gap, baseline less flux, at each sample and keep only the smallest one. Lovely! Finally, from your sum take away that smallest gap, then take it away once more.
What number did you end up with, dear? -6.4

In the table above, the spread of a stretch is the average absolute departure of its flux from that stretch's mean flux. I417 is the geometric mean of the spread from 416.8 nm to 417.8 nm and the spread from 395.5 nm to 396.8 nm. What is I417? 1.09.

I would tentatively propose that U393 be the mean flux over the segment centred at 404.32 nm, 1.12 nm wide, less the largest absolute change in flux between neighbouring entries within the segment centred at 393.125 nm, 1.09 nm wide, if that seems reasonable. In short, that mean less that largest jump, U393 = 8.5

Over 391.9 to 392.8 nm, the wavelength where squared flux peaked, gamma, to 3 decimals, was 391.948 nm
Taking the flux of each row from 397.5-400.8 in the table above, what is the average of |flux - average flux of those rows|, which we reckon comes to 0.82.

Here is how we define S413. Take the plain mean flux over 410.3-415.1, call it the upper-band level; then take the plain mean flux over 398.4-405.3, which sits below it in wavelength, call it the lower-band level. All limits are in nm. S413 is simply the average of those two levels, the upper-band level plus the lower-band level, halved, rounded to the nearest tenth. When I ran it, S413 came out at 9.3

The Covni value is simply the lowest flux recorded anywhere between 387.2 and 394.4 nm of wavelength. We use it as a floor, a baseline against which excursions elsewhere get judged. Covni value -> 2.977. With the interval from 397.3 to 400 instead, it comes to 4.312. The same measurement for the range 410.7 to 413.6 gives 8.546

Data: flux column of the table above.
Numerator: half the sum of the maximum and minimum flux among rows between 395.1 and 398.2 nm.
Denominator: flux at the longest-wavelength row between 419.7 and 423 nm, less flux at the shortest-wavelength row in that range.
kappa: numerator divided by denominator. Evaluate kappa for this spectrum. 10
